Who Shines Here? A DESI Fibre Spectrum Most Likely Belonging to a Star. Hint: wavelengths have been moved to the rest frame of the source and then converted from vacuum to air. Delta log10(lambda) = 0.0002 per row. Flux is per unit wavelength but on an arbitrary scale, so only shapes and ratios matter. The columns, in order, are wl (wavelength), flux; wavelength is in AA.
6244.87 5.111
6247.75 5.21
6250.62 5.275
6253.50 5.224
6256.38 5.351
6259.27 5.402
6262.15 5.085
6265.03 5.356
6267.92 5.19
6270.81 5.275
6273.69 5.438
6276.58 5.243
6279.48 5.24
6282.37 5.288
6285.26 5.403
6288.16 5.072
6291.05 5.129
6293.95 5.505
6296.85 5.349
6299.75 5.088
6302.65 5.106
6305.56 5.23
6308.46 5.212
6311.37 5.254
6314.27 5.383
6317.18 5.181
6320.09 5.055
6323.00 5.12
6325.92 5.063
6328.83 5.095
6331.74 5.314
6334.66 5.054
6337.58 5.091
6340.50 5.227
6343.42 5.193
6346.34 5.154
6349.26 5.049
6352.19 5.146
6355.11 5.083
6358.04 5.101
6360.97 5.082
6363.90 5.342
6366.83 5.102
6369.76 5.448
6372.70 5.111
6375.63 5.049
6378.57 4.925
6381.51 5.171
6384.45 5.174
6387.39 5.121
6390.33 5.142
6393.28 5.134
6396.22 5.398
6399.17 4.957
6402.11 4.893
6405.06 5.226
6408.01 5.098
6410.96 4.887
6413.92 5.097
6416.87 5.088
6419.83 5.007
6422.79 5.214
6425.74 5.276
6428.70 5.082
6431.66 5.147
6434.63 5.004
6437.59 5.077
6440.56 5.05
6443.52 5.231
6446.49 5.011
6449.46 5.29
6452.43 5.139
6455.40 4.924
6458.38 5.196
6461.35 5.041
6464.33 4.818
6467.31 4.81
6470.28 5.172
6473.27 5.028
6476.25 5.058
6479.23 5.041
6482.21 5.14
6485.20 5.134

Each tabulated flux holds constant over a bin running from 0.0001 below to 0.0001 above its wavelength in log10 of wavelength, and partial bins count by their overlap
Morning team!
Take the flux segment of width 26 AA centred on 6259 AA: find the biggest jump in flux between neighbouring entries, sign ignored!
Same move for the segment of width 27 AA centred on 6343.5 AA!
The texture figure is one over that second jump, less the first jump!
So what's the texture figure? 3.5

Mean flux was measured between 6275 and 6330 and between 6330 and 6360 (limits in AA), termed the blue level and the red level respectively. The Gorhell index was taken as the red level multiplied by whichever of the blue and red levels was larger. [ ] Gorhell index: 26.79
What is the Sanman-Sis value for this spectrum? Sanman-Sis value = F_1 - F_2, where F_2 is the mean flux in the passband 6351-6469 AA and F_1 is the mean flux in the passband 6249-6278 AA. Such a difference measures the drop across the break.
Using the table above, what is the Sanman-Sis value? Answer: 0.18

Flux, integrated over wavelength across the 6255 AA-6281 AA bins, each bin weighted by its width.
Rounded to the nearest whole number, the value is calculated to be 137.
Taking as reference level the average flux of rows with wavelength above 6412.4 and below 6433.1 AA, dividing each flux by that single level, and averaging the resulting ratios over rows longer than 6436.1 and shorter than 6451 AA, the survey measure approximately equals 1.00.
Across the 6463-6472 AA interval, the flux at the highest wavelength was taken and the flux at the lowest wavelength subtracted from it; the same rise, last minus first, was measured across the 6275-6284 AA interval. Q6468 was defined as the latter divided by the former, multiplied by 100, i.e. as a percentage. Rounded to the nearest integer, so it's 13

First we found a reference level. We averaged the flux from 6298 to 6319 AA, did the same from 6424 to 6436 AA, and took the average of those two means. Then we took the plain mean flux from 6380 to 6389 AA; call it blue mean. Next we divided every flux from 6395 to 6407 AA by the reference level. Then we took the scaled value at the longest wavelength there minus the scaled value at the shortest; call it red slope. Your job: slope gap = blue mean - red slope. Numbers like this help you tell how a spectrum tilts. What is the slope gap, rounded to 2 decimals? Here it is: 5.19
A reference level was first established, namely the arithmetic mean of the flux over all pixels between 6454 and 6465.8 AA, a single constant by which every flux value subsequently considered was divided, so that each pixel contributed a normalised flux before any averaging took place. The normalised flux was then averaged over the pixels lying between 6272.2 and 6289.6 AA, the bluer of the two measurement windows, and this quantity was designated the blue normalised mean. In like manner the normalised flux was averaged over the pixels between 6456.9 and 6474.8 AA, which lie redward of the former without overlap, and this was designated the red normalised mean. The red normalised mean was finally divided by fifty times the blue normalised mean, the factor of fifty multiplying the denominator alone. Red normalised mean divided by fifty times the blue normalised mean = 0.0190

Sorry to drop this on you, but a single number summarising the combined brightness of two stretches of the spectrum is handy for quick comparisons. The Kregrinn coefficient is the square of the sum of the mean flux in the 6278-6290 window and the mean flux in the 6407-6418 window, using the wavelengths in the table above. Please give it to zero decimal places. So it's 106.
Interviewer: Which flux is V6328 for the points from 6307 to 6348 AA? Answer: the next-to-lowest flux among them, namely 5.055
